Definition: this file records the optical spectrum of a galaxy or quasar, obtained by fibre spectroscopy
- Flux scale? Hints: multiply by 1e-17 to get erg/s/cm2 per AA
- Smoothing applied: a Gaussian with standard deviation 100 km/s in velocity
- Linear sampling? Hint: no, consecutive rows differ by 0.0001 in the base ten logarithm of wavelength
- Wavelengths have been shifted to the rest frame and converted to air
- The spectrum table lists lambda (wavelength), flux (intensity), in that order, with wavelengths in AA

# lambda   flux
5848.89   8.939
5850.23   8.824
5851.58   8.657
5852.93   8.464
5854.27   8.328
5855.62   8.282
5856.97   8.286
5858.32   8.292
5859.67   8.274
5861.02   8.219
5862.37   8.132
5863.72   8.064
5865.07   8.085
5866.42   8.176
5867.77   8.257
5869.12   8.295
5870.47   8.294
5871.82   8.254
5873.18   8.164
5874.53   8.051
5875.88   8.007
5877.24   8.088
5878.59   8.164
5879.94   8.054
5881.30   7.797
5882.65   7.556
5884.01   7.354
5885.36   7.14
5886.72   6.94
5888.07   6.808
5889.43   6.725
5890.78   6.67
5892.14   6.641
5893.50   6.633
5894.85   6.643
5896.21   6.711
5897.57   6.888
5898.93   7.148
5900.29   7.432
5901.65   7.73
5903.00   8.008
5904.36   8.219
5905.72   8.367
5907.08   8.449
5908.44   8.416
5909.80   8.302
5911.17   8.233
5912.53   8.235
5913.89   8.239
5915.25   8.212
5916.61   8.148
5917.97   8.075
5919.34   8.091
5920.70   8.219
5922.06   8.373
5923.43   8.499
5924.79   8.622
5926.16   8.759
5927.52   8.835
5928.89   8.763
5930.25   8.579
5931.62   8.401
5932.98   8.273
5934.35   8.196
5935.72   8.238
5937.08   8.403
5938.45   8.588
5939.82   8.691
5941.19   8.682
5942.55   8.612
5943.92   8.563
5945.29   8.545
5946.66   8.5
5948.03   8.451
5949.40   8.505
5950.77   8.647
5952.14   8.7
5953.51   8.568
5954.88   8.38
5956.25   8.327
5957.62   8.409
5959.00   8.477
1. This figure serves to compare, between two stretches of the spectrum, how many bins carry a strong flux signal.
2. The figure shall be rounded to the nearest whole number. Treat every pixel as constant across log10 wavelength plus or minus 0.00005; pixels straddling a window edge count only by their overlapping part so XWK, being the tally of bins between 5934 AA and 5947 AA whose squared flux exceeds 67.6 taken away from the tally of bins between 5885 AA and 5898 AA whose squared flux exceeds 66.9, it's -9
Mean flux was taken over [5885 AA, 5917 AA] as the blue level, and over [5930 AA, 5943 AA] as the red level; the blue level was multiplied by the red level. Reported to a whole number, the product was 64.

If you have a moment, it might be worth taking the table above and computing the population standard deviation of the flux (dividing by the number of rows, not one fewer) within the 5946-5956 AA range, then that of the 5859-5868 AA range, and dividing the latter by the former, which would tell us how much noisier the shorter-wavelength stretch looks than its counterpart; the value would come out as 0.74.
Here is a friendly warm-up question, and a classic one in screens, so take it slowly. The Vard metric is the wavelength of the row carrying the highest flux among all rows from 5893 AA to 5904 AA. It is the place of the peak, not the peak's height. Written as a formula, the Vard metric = 5903.00 AA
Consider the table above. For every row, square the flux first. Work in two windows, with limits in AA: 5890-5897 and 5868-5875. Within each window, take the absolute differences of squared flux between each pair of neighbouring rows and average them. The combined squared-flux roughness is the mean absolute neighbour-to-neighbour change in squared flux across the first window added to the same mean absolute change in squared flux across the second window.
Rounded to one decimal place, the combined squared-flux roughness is 1.4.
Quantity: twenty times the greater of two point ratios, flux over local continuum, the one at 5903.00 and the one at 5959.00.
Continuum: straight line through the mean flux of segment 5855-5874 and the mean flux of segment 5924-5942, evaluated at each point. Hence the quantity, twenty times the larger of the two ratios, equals 19.6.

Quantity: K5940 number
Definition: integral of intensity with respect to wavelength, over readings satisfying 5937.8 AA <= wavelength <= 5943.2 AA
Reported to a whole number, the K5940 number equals 47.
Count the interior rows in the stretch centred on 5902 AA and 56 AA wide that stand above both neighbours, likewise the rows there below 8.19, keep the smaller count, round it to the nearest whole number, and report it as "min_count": 4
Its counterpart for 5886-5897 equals 0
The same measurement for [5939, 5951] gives 0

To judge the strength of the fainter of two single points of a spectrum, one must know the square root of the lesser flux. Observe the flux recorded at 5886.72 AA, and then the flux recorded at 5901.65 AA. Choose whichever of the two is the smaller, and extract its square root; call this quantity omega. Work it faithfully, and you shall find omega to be 2.63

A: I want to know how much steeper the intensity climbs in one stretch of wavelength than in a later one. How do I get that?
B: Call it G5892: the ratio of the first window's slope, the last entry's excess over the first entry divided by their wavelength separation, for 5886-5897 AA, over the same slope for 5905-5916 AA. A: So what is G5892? 1.5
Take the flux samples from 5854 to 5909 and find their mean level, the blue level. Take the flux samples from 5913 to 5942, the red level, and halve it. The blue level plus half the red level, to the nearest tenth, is 12.0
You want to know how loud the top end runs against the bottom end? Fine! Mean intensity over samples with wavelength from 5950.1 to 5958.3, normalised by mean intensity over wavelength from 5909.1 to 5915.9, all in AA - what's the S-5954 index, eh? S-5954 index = 1.03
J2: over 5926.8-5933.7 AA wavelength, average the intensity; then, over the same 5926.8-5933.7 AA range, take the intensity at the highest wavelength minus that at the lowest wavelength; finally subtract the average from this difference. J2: -9.1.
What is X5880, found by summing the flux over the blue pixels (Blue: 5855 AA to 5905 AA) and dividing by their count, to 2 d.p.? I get 7.69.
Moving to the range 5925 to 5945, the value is 8.54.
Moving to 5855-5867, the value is 8.20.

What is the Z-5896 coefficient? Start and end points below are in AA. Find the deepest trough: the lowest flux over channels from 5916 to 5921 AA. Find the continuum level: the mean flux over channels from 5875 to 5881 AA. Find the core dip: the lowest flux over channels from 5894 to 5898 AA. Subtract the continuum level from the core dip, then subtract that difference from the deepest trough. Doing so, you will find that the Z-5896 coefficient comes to 9.5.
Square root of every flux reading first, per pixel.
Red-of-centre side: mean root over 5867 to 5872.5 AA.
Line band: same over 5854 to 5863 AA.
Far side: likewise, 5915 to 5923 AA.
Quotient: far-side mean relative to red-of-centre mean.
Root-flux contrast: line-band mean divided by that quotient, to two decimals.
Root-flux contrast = 2.89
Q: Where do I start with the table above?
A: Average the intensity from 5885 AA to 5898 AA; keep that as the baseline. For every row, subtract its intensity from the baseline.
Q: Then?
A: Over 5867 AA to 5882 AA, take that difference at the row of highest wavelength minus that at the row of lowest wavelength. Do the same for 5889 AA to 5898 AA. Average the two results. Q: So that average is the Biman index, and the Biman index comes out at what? 0.15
